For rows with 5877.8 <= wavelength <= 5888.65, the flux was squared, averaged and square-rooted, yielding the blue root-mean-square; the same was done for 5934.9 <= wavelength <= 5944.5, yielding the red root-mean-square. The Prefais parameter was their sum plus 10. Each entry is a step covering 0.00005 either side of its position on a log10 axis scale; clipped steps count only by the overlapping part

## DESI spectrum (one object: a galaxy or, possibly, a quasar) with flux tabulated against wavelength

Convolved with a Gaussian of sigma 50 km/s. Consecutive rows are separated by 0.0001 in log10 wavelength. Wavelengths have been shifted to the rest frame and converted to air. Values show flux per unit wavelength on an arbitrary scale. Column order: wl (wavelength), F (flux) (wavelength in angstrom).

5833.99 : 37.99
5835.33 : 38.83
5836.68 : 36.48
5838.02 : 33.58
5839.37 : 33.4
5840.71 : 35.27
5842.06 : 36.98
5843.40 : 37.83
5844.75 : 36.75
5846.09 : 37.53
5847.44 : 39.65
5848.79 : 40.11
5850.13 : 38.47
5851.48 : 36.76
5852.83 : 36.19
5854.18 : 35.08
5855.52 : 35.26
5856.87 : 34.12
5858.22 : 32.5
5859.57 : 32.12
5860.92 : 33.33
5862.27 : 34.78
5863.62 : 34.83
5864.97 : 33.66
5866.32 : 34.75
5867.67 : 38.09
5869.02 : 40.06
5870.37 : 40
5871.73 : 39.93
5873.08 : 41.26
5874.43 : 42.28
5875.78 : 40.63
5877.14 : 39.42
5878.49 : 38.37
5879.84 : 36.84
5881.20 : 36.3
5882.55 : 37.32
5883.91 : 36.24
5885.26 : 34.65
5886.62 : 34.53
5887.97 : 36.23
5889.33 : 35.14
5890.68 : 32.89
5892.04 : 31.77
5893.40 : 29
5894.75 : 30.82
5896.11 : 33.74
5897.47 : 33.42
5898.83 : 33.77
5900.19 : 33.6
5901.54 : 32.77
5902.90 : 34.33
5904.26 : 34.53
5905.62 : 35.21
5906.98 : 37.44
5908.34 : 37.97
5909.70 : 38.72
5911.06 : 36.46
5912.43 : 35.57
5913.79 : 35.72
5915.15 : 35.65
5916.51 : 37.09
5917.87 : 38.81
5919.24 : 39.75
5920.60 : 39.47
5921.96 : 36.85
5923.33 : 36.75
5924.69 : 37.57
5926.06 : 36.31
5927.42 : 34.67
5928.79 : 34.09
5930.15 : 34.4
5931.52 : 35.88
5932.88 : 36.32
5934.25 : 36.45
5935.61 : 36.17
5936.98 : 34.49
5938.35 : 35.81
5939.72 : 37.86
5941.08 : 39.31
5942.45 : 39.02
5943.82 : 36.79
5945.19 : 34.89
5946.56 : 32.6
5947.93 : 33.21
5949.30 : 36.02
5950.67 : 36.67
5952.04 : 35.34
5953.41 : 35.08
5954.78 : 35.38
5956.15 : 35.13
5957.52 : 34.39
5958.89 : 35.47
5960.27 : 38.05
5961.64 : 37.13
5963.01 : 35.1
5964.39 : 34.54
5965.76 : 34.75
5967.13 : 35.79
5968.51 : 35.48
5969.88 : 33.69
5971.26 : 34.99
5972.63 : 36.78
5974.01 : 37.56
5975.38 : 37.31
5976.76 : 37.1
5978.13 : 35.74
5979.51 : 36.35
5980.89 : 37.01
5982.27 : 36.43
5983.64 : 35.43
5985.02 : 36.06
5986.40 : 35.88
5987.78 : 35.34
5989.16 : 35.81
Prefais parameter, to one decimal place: 83.4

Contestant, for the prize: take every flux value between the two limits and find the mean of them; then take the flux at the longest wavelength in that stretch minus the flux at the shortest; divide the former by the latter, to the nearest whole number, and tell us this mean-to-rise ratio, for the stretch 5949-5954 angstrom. -38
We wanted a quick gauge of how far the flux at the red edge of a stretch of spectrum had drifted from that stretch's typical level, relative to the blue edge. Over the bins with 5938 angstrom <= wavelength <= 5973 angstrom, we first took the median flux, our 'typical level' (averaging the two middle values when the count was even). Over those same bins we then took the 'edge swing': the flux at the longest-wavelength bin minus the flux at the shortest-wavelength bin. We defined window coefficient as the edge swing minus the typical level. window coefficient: -34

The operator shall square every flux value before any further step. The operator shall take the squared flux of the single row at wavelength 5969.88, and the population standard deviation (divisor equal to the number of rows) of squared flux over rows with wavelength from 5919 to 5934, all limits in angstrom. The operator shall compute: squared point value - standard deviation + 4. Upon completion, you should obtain 1008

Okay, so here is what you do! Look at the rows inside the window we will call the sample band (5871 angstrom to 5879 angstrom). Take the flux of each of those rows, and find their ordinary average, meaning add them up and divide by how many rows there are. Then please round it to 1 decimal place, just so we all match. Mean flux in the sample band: 40.3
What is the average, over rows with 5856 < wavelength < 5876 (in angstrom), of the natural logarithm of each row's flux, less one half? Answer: 3.10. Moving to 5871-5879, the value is 3.20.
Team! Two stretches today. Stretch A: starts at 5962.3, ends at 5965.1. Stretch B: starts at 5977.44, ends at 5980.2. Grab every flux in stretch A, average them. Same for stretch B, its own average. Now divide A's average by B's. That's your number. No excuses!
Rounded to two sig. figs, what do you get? 0.97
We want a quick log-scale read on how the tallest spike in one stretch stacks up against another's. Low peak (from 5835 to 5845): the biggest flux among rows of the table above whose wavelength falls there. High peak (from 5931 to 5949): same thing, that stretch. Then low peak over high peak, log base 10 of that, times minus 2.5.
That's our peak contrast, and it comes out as 0.013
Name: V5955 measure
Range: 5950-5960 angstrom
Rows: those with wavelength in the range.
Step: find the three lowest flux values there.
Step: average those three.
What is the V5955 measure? 34.9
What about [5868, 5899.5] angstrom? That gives 30.5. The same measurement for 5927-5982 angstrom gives 33.2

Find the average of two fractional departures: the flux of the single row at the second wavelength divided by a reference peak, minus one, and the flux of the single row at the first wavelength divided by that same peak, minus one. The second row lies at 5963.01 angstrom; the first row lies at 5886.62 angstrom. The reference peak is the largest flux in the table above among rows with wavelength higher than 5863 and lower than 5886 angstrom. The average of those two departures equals -0.177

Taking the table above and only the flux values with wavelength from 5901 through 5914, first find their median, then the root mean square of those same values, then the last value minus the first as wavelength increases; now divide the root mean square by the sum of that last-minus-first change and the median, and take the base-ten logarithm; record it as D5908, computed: -0.031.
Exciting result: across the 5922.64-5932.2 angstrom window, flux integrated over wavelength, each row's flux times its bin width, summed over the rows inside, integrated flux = 341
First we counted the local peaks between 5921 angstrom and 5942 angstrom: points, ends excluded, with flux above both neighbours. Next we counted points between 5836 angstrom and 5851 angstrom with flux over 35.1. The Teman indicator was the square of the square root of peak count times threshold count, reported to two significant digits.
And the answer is 18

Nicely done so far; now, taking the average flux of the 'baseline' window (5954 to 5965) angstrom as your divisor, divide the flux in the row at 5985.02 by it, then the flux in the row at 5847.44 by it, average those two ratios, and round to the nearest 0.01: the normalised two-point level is 1.06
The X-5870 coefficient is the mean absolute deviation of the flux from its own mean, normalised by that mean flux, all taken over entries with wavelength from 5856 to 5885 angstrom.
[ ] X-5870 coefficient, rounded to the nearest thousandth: 0.071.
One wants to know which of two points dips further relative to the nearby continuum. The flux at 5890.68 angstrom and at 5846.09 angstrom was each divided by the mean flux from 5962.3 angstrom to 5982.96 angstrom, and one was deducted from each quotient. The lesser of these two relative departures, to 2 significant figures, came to -0.084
